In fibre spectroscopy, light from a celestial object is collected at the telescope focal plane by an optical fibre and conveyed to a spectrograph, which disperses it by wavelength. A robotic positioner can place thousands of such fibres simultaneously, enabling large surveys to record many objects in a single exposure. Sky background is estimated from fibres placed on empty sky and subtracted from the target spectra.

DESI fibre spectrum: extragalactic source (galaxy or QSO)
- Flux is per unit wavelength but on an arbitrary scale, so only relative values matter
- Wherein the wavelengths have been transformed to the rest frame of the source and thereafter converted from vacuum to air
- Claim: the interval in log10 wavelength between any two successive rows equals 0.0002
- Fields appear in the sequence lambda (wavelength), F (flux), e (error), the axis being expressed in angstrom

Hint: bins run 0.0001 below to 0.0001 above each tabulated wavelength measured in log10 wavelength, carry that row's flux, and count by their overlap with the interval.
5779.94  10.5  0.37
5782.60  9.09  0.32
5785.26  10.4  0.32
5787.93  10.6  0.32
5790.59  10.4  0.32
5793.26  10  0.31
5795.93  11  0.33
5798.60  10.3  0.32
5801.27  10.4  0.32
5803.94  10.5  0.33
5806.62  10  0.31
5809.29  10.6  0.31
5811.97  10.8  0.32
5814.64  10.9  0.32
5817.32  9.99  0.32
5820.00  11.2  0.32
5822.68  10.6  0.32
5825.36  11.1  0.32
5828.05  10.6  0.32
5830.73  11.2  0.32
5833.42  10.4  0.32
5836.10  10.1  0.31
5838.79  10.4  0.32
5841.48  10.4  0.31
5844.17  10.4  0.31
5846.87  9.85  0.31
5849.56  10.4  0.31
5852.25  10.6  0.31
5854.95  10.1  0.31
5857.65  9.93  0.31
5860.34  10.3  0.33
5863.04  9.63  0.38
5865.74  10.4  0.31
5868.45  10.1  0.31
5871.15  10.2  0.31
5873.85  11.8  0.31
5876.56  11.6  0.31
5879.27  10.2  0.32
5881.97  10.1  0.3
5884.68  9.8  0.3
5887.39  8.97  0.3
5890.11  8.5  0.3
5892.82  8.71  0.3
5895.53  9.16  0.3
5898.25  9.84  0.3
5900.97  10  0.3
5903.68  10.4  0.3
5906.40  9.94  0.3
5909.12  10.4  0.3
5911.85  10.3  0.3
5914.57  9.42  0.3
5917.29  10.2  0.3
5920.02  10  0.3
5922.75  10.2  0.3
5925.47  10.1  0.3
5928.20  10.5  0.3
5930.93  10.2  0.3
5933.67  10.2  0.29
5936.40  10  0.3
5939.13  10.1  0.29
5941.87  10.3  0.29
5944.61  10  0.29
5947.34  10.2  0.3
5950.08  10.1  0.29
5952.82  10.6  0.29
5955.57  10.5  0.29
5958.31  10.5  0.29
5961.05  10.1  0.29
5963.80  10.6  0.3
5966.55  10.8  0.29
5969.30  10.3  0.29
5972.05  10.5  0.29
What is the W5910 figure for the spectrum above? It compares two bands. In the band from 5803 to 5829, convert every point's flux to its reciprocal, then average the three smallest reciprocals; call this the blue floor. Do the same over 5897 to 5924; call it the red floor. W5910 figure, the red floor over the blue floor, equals 1.07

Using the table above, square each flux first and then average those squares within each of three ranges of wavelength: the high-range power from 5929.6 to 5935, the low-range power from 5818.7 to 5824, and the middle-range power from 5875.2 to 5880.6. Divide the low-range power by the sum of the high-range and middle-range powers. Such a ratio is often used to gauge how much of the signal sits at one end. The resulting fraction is 0.53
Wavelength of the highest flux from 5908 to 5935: 5928.20 angstrom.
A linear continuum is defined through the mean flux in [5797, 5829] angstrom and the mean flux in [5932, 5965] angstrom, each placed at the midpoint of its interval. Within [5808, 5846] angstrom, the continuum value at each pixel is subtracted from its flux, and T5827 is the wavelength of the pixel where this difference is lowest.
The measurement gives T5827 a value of 5817.32 angstrom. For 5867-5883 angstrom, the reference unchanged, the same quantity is 5868.45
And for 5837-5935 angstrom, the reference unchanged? 5890.11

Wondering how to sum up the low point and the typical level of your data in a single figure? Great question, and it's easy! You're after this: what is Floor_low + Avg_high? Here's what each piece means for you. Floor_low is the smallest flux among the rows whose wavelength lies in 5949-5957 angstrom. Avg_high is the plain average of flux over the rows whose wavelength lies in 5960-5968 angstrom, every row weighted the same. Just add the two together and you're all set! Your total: 20.6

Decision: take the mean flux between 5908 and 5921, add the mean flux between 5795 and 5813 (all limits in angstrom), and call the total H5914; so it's 20.6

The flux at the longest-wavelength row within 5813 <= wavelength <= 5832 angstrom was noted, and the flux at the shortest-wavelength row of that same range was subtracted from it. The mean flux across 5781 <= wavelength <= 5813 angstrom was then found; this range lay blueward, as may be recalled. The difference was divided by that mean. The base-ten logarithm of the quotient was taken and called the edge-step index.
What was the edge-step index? -1.5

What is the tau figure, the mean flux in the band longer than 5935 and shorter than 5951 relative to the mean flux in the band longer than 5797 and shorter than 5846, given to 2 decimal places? 0.96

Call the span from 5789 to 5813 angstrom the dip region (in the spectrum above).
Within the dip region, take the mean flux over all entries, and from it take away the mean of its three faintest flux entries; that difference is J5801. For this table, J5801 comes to 0.34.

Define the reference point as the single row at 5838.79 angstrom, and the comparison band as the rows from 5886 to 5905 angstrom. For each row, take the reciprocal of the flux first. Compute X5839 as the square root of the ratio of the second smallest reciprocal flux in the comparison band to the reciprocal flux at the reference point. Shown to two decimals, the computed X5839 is 1.02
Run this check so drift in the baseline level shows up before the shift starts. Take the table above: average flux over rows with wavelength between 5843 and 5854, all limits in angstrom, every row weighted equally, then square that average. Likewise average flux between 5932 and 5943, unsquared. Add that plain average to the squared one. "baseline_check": 116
